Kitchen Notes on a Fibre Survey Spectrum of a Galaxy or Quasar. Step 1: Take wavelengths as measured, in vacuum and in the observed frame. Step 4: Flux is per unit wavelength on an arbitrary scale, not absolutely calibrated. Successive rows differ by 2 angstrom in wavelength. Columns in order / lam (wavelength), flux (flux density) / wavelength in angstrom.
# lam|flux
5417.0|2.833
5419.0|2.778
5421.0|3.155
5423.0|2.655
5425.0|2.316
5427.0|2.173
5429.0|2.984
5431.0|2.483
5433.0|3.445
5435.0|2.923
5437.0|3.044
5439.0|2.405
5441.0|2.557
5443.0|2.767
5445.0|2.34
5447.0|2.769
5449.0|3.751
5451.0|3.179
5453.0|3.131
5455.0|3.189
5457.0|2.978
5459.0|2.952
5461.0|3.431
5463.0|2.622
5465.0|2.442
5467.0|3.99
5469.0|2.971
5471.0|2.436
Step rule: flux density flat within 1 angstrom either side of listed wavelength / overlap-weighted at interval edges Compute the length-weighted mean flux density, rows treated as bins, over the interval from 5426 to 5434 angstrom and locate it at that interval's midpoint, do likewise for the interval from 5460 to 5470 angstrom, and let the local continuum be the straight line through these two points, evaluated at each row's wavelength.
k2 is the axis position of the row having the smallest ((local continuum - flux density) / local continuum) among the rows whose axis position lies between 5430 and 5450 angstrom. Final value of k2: 5449.0 angstrom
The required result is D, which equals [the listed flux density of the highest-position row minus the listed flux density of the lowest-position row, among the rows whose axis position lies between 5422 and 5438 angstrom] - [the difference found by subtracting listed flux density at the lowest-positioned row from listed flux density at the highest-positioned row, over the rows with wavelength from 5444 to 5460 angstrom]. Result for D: -0.22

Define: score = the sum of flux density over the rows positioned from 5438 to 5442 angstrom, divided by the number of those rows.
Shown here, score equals 2.48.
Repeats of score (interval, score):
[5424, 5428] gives 2.24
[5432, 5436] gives 3.18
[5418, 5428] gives 2.62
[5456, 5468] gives 3.07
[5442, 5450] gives 2.91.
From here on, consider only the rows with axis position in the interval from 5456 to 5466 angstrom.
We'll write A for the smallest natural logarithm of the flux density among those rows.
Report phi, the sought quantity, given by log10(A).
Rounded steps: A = 0.89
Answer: -0.05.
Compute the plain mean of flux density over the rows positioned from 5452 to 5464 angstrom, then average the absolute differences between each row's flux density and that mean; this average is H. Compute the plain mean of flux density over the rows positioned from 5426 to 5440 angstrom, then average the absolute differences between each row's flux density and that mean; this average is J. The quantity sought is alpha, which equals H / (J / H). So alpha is 0.11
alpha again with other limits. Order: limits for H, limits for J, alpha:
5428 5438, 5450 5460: 0.49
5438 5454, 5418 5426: 0.56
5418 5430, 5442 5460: 0.32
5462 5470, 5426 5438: 0.71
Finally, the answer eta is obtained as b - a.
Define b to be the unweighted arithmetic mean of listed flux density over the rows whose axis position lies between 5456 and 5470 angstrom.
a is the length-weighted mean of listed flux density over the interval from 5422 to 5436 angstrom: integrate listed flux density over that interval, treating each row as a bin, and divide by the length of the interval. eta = 0.3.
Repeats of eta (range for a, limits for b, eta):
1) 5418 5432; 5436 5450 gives 0.2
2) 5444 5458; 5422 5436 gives -0.3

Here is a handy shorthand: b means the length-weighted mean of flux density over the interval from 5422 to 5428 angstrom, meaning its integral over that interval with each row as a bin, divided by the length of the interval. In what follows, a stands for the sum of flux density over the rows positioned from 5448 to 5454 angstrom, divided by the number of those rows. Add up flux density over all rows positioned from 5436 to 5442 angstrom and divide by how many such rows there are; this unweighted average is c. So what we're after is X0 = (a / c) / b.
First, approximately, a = 3.35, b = 2.4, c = 2.67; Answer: 0.53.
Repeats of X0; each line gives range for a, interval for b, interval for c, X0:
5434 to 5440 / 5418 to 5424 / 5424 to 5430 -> 0.39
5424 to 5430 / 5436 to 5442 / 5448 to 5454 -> 0.28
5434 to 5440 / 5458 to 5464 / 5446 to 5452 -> 0.29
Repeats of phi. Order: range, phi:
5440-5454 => -0.07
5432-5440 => -0.06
